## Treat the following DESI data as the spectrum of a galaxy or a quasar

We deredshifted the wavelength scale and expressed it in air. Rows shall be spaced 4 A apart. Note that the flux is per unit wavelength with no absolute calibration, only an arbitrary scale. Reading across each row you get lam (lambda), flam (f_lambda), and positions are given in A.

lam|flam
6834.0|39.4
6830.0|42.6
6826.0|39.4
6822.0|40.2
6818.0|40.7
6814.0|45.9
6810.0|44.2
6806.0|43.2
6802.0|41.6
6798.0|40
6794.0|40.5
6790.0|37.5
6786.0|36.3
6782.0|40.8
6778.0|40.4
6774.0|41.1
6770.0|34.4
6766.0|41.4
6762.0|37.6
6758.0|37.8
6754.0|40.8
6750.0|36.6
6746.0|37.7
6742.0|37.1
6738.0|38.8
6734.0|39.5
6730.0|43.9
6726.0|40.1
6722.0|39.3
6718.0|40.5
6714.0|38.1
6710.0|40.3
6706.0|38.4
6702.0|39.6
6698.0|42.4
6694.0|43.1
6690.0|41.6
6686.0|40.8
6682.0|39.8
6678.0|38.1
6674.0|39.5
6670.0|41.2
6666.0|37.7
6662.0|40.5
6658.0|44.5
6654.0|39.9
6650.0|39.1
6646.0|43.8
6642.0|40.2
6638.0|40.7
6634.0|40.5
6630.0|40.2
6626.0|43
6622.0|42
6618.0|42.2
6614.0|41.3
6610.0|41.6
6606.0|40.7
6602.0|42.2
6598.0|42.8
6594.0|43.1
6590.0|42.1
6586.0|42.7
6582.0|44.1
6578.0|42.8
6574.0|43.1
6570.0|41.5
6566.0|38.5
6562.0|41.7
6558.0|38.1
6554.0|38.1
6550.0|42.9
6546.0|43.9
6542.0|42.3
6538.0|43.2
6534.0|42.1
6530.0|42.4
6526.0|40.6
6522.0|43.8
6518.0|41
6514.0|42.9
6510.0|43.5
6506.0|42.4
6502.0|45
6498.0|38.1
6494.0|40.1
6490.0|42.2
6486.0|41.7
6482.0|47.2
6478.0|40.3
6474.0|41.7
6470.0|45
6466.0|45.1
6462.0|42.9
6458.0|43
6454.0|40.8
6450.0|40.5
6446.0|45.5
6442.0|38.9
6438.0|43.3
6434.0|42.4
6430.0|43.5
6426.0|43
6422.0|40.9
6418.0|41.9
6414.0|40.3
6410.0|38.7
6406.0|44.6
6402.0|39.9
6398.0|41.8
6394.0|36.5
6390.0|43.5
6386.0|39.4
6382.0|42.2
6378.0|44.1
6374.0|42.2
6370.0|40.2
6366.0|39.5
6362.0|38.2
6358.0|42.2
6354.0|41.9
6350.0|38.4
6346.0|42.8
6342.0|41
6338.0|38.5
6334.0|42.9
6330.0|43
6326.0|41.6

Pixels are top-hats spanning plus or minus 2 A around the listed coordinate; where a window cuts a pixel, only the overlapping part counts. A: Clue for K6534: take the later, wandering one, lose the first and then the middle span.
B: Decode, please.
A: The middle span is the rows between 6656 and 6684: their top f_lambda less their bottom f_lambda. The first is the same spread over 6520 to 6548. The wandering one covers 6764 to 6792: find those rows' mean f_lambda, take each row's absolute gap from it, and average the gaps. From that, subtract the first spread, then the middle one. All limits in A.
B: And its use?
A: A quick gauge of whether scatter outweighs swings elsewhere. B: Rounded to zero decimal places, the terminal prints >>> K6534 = -8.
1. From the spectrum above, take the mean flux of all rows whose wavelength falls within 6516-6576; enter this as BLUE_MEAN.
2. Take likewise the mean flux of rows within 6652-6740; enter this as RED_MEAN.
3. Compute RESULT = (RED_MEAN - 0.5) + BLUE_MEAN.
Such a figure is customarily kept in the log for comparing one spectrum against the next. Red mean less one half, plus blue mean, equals 81.4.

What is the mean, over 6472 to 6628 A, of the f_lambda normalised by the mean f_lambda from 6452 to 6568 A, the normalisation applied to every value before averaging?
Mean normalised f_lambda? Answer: 1.00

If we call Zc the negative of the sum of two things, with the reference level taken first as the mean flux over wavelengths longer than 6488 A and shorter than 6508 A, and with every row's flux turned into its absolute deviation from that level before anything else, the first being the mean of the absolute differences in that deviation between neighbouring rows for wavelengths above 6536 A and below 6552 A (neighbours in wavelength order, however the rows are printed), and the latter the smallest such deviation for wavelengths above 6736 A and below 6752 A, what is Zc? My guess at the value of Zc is -3.9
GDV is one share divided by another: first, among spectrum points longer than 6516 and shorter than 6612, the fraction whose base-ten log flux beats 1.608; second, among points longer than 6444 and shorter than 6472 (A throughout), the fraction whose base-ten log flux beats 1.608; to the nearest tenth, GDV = 1.0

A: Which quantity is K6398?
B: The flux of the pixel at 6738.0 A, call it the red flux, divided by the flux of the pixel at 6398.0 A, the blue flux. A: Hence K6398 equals 0.93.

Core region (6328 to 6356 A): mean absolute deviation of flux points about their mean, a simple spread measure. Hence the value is 1.64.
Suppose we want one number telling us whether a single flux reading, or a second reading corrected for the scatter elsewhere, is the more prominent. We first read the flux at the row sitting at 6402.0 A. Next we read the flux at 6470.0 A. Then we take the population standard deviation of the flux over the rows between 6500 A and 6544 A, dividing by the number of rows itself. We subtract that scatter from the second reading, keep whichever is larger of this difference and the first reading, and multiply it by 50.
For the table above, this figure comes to 2191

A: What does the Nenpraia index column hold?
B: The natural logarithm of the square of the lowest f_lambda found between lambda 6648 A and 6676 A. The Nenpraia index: 7.26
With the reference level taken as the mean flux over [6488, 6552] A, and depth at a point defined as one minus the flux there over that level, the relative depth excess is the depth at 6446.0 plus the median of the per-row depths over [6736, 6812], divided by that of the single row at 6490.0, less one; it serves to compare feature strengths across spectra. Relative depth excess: -14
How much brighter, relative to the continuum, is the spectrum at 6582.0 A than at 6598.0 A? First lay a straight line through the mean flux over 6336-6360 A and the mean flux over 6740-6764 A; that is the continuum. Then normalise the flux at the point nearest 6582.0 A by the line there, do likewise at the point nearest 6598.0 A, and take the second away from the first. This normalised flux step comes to 0.030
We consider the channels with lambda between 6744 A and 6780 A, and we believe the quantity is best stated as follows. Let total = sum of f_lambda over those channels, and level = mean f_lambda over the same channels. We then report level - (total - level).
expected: -271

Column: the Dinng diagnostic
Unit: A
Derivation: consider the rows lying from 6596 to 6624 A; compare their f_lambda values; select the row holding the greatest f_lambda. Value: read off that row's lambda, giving 6598.0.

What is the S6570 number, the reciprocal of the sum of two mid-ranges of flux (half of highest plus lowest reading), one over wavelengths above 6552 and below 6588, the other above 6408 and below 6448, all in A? 0.0120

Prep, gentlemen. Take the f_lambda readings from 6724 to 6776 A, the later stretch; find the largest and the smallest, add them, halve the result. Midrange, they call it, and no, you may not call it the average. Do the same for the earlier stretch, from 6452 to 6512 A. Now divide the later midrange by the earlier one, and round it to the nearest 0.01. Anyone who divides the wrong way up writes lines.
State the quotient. 0.92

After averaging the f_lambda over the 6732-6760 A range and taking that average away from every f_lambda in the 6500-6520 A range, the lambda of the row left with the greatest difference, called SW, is 6502.0 A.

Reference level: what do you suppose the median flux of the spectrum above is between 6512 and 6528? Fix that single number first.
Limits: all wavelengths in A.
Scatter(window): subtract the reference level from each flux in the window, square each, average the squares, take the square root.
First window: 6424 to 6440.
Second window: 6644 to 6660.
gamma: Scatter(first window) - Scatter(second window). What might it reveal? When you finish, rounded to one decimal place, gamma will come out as -1.2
